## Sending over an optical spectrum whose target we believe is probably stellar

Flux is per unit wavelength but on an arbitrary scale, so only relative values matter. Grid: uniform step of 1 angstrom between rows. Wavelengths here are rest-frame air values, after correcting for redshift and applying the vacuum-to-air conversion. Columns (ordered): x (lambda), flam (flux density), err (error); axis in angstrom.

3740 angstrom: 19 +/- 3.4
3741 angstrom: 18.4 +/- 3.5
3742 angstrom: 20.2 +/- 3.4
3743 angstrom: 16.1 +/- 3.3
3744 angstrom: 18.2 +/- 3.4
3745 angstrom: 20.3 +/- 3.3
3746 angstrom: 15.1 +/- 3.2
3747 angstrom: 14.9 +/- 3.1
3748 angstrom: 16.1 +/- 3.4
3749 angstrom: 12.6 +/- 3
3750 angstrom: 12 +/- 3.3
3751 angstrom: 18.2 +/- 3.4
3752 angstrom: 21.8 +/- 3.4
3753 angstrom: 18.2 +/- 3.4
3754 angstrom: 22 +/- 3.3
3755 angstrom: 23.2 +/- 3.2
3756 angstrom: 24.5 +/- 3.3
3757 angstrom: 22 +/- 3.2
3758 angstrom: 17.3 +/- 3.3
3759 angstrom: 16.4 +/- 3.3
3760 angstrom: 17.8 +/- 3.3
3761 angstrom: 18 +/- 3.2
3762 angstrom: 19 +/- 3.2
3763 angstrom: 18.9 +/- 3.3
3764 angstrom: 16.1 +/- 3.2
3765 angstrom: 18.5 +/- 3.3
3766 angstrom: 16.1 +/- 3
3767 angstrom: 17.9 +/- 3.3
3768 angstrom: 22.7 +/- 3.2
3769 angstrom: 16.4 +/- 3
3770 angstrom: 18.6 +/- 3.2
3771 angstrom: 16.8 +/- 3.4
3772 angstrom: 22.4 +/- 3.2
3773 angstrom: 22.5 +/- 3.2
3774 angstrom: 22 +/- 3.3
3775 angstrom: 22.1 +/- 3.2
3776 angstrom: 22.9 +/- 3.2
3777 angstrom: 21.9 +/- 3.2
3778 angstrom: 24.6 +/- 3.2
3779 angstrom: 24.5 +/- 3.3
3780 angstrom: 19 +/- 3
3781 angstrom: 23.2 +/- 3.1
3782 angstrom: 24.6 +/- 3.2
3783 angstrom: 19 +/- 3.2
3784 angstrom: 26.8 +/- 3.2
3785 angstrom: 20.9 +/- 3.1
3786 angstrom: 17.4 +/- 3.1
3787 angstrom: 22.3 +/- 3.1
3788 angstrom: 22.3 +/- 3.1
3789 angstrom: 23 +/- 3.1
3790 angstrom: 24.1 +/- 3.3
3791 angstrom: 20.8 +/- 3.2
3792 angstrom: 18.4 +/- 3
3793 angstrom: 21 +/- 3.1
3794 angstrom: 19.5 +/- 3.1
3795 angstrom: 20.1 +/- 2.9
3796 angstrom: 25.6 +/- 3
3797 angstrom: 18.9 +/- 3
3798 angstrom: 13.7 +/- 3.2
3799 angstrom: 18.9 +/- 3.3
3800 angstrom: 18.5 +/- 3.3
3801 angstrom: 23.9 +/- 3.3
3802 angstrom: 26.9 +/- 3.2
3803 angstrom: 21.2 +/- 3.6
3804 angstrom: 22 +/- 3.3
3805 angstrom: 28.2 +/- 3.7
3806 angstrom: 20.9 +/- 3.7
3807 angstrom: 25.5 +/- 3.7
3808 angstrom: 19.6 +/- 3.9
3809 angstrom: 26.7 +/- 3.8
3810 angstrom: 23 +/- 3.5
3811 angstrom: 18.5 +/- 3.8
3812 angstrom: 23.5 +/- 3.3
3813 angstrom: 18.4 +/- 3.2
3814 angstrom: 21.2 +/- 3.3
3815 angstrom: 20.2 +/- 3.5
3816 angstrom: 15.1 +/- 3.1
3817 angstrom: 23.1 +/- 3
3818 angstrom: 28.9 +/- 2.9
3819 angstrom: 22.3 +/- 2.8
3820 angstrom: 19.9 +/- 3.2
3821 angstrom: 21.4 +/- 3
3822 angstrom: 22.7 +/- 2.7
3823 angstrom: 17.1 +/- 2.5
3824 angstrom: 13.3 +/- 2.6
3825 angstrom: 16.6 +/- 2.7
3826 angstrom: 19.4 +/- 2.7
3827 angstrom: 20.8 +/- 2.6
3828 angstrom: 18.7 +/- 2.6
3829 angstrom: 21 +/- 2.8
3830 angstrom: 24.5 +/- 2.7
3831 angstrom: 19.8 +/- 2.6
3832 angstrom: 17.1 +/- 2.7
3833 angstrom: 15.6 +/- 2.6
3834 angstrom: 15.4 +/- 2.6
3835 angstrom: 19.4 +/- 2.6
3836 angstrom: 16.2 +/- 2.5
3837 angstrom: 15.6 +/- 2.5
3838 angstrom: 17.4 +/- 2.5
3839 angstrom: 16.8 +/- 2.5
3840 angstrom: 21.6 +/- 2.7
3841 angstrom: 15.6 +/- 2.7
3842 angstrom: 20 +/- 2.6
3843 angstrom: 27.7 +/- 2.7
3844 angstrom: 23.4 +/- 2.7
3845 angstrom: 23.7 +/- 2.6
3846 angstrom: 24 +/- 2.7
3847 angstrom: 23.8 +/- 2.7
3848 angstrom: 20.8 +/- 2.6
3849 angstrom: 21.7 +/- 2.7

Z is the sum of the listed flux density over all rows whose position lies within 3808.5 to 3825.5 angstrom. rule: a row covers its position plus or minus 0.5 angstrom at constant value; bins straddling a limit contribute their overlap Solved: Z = 352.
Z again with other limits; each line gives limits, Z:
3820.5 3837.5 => 315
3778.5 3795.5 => 367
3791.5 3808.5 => 363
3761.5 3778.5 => 339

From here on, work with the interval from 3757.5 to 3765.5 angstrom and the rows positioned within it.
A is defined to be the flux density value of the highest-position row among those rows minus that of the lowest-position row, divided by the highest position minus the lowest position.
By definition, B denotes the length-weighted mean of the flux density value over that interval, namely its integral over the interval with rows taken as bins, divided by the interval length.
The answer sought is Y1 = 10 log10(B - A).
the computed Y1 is 12.4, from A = 0.17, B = 18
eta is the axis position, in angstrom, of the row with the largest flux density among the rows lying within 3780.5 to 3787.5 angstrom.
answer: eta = 3784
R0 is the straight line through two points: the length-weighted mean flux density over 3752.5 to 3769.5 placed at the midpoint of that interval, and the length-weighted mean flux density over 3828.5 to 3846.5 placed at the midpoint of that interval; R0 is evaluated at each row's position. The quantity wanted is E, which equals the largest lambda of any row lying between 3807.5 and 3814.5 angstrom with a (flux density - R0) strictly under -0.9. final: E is 3813 angstrom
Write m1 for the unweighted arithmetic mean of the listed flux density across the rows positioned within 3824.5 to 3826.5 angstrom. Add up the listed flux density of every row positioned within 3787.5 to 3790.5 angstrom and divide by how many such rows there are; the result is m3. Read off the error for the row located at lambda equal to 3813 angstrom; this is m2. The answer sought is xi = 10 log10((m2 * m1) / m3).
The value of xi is 4.0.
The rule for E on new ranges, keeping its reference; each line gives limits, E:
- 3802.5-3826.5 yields 3825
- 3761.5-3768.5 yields 3767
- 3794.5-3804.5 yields 3800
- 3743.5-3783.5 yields 3771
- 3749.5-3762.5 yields 3761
